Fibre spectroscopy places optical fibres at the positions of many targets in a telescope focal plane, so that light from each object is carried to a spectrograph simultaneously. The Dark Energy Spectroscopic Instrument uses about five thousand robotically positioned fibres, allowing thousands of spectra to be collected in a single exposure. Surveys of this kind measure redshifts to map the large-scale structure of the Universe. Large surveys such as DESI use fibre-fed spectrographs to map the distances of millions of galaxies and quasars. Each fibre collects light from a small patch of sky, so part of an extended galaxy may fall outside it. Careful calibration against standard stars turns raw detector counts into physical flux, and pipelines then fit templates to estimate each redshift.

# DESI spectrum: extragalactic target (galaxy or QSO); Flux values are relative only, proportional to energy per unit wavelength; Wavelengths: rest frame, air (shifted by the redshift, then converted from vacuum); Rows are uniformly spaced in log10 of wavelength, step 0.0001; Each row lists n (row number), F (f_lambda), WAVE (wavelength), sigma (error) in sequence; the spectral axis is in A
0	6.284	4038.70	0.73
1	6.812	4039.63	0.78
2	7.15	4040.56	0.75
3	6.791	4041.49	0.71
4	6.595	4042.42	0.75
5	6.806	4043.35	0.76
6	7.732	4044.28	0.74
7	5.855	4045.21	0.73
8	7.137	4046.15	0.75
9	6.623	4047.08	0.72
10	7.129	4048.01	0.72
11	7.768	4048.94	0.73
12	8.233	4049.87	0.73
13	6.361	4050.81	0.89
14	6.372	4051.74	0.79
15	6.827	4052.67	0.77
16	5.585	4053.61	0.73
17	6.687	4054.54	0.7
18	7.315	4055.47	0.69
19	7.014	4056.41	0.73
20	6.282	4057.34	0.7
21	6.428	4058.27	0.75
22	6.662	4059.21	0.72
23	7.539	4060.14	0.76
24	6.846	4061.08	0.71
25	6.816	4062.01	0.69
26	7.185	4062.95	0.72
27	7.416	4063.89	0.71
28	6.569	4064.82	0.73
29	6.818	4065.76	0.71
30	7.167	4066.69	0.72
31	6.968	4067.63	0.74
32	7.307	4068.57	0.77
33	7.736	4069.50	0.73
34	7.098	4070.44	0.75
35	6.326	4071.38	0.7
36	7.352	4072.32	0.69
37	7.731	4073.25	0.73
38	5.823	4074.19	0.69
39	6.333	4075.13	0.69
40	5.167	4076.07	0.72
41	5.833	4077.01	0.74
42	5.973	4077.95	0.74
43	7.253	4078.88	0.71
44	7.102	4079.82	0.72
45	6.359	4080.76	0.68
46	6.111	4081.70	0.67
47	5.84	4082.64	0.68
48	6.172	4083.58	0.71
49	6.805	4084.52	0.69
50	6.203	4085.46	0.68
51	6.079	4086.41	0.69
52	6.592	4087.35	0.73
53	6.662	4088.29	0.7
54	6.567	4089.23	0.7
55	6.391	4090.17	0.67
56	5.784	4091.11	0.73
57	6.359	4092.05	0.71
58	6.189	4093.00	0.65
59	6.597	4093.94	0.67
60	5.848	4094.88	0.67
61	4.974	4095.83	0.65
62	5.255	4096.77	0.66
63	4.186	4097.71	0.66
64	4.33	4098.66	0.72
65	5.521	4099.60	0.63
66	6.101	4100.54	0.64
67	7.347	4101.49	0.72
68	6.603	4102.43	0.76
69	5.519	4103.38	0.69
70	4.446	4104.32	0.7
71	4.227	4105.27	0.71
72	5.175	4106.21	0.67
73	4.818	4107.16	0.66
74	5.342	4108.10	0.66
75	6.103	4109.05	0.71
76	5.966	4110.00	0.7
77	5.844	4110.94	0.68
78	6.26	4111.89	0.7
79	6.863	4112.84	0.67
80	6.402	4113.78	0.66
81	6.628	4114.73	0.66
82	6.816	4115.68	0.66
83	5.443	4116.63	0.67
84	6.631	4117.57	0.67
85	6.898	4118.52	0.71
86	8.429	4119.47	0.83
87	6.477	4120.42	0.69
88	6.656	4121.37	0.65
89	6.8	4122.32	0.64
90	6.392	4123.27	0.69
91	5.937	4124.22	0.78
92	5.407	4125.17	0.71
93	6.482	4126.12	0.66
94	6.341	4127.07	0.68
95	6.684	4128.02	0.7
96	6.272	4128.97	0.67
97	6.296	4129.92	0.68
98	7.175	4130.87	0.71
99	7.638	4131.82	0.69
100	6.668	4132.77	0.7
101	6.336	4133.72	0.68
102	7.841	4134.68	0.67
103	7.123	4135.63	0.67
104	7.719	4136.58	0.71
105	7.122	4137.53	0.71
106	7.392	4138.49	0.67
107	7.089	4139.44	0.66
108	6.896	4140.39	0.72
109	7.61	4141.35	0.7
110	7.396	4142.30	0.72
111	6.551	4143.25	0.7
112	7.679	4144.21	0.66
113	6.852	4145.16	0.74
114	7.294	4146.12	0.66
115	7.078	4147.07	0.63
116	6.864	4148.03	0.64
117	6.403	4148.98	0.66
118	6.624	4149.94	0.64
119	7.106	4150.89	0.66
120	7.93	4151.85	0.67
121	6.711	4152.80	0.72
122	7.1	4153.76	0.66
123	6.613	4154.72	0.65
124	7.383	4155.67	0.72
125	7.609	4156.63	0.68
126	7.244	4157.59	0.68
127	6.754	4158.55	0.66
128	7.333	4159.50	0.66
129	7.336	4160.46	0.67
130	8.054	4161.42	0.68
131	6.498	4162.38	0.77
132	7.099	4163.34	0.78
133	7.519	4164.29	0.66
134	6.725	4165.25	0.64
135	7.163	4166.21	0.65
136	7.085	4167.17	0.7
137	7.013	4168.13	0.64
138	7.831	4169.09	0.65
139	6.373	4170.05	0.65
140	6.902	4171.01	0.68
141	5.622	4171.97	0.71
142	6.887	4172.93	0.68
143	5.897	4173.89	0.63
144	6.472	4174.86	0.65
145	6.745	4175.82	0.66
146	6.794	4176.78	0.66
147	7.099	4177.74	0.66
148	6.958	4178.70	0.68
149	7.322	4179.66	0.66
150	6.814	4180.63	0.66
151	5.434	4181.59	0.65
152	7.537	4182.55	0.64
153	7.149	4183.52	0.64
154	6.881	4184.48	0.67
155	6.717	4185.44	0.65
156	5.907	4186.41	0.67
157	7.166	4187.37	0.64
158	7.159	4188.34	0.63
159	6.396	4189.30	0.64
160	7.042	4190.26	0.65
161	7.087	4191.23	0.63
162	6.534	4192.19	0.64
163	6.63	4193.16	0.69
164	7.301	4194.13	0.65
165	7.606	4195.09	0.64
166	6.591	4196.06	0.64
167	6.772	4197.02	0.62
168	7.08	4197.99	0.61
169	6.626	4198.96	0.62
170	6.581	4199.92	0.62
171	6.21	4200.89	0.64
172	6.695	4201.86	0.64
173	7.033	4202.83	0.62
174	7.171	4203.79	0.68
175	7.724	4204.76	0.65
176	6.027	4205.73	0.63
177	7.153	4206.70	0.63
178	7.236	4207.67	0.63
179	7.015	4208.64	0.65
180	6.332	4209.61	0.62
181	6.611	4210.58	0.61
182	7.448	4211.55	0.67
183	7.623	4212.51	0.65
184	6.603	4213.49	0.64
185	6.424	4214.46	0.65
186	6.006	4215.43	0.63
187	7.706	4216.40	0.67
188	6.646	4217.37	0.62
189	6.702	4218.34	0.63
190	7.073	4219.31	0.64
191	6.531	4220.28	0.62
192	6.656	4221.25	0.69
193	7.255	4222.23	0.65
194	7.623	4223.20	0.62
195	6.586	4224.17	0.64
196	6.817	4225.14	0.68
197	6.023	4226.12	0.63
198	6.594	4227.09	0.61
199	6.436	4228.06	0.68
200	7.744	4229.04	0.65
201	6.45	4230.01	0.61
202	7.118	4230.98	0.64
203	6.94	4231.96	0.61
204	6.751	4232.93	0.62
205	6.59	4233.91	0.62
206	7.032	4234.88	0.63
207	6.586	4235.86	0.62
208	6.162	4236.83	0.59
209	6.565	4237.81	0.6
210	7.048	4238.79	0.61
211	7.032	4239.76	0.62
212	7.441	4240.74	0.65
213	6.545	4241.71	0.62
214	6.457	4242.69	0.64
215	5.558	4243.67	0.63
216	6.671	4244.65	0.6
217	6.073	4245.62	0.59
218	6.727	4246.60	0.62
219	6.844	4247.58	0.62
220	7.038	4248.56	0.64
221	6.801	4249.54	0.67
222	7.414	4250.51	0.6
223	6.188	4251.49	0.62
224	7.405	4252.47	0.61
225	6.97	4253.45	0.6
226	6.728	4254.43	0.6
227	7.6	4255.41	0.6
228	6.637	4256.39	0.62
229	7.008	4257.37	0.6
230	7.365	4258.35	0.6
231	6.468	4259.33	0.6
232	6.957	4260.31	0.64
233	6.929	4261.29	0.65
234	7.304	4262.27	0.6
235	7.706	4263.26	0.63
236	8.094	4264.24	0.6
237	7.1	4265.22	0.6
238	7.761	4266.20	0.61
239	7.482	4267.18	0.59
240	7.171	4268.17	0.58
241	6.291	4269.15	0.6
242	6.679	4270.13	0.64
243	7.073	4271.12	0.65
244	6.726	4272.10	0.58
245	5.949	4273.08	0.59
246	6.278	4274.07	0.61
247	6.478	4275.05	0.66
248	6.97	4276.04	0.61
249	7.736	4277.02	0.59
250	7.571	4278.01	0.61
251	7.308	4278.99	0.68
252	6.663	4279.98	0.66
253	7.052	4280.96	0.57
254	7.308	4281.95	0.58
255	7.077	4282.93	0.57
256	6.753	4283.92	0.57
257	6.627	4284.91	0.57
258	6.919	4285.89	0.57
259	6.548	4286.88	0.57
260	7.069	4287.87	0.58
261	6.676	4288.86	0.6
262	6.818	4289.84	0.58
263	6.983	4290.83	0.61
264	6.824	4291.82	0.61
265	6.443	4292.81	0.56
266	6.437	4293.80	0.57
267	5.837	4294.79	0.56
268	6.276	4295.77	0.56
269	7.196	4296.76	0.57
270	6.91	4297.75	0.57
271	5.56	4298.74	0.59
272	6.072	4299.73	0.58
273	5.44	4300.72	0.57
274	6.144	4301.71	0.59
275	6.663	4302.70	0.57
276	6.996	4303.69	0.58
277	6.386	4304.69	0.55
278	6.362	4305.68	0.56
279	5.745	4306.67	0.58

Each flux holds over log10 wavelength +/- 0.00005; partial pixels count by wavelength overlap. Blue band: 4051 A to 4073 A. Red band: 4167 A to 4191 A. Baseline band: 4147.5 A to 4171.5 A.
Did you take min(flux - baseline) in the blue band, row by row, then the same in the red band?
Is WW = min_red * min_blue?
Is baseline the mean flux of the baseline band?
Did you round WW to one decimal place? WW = 2.5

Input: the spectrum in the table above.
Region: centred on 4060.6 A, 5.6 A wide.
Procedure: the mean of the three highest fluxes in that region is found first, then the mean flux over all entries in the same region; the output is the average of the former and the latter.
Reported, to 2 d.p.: 7.05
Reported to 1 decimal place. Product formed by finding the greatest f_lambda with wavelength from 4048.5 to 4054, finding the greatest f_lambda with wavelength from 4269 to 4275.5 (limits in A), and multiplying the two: 58.2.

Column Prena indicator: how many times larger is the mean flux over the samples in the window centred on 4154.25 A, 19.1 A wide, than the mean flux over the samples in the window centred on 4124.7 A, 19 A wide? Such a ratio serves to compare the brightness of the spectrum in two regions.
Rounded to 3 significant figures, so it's 1.08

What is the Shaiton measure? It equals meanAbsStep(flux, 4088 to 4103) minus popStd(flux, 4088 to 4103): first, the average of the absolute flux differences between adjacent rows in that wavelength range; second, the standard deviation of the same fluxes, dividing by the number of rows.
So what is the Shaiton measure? -0.3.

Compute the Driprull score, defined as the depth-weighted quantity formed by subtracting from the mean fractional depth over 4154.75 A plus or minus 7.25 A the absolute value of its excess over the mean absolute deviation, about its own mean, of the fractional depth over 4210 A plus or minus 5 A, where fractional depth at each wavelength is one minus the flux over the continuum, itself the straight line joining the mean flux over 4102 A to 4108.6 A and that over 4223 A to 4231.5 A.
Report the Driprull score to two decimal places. -0.52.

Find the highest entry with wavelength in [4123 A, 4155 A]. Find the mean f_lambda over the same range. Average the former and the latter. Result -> 7.42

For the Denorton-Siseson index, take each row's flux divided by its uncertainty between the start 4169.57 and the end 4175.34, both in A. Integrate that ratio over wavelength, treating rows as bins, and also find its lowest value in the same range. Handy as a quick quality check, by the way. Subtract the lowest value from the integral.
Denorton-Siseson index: 47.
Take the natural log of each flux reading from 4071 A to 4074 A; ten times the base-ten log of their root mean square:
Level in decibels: 2.93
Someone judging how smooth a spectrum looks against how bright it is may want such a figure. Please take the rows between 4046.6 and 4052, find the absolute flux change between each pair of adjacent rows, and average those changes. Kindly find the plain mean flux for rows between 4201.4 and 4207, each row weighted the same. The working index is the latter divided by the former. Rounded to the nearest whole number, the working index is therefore 10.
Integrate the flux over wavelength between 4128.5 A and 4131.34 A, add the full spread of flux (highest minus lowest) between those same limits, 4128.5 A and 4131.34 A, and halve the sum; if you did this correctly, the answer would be 9.8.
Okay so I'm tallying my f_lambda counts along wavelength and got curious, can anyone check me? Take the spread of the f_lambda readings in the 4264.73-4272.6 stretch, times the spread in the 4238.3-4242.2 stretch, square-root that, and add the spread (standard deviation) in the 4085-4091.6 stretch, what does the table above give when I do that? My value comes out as 0.7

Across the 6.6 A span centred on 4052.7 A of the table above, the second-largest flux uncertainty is 0.790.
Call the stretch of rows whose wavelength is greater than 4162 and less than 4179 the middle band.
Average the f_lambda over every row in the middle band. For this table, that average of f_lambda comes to 6.82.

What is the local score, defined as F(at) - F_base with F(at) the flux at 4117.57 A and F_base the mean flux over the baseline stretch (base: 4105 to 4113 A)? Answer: 1.0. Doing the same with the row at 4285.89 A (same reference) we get 1.3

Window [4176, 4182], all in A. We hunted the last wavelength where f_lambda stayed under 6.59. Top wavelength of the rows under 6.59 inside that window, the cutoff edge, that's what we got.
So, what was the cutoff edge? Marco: 4181.59 A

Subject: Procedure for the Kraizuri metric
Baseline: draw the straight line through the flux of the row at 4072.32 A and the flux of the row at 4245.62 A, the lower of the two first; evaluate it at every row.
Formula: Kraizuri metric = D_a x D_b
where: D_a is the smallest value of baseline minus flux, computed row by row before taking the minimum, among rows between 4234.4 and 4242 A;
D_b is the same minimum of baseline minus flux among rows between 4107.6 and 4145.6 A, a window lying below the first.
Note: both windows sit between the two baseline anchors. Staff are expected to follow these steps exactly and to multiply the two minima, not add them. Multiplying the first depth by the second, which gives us 1.9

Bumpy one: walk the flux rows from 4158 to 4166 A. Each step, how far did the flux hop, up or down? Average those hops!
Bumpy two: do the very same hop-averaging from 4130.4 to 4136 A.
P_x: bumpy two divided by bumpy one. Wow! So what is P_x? 1.2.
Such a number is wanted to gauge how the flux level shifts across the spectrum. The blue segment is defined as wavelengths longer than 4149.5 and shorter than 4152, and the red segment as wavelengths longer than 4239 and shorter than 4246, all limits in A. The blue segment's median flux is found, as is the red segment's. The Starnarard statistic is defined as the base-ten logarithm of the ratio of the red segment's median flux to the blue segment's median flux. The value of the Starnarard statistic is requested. -0.036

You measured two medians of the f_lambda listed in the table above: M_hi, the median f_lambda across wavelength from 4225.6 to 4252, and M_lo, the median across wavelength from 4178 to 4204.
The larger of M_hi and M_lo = 6.88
